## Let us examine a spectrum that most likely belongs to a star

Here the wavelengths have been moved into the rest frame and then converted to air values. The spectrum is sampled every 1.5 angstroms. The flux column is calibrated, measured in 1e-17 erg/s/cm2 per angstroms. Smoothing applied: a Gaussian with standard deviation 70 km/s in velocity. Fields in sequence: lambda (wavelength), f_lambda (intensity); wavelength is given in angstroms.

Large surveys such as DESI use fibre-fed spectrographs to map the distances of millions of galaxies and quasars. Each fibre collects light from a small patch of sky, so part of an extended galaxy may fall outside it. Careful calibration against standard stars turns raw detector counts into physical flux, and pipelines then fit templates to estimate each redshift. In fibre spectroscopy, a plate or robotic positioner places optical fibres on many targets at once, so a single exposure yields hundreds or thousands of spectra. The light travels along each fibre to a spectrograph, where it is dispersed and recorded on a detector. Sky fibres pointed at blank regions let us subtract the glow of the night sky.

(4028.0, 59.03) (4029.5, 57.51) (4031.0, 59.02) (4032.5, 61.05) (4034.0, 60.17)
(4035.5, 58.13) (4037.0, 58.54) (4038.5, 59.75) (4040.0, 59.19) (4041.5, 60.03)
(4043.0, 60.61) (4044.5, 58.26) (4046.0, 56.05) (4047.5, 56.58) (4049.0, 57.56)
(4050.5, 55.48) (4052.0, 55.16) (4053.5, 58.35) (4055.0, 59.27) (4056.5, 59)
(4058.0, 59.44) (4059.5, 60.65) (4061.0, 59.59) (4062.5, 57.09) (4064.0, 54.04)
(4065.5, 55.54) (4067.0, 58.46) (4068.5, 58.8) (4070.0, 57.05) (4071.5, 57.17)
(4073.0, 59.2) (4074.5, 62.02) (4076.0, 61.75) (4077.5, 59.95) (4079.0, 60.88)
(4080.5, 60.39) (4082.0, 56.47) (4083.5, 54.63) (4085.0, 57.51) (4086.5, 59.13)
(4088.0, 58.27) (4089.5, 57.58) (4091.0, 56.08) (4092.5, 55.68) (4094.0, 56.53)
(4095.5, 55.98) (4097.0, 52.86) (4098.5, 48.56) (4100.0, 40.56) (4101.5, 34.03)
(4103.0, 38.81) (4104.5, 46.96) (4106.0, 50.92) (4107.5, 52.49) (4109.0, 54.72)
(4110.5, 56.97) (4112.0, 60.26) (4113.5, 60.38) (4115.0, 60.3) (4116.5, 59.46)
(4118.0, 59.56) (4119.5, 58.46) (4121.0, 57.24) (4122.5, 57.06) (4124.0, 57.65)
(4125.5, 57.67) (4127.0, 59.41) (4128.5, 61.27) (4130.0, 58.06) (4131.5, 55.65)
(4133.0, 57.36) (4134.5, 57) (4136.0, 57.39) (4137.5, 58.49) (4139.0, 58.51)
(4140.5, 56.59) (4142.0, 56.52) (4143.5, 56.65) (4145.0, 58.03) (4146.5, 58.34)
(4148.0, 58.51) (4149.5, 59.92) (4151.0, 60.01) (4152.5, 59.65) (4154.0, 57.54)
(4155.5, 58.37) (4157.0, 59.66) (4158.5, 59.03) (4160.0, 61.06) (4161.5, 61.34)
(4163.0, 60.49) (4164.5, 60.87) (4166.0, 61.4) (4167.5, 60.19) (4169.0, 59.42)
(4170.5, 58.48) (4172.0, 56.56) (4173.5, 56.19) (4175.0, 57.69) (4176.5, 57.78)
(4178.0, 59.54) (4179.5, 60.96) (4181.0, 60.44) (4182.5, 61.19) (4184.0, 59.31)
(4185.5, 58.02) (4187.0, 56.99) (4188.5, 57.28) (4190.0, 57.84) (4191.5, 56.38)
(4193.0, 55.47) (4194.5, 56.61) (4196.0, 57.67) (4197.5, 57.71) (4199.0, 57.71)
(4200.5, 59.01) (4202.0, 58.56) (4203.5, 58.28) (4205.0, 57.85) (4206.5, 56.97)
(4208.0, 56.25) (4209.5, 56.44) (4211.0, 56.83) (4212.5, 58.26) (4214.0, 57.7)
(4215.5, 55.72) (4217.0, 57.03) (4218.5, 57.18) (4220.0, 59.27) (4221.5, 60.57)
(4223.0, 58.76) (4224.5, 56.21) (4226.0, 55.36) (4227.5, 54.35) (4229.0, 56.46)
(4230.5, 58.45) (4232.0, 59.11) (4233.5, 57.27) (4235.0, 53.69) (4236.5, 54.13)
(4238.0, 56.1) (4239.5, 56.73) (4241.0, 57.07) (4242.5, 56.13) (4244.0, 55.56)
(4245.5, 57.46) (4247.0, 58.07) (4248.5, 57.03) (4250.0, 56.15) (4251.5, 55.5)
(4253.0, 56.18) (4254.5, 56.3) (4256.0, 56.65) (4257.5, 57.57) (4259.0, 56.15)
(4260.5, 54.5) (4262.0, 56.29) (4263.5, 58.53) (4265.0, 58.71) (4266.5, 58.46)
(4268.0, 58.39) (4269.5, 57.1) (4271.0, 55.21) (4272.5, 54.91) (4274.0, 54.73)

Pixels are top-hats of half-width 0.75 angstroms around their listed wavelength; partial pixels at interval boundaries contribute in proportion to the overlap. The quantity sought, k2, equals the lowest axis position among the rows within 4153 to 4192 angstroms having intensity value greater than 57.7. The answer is 4155.5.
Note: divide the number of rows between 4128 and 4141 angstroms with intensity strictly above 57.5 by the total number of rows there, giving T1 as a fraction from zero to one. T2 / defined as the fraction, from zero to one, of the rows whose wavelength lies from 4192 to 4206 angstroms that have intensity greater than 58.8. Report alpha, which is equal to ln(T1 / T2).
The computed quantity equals 1.4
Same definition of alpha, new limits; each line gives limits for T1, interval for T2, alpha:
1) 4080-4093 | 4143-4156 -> 0.5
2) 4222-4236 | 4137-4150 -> 1.1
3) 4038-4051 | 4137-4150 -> 1.8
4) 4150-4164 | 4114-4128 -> 0.8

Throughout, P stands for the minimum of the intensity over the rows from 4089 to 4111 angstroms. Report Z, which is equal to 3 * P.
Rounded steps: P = 34.03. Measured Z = 102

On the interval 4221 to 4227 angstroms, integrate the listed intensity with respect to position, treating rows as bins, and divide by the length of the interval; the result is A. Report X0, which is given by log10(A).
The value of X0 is 1.76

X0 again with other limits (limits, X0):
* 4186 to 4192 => 1.76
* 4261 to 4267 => 1.76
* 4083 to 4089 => 1.76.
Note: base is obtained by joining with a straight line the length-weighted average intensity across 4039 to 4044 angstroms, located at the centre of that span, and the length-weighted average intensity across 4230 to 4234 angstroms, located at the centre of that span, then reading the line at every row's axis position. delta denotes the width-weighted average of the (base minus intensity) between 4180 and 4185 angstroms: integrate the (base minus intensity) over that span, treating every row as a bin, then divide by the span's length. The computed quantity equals -1.5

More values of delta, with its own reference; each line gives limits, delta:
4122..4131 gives 0.7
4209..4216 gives 1.4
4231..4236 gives 1.7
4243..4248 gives 1.2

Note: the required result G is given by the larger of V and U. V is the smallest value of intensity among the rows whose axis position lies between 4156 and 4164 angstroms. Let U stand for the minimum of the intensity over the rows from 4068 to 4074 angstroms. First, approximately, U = 57.05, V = 59.03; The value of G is 59.0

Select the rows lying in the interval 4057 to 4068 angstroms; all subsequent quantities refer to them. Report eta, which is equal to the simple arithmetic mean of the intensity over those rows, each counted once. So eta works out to 57.8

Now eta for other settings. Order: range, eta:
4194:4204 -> 57.9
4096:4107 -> 44.7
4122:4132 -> 58.1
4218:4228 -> 57.4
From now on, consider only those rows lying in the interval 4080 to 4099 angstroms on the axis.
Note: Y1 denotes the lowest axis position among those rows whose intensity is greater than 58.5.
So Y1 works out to 4080.5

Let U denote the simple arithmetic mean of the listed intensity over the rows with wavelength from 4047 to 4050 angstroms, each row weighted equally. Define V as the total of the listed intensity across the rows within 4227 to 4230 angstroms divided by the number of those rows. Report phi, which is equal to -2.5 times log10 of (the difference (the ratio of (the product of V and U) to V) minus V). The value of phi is -0.6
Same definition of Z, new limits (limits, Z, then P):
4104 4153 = 141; 46.96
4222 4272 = 161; 53.69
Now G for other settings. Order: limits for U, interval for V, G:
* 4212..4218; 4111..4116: 60.3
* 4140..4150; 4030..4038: 58.1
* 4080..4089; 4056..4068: 54.6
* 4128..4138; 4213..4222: 55.7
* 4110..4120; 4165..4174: 57.0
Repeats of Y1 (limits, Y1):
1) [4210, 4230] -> 4220.0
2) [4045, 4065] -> 4055.0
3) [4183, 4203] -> 4184.0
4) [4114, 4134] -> 4115.0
